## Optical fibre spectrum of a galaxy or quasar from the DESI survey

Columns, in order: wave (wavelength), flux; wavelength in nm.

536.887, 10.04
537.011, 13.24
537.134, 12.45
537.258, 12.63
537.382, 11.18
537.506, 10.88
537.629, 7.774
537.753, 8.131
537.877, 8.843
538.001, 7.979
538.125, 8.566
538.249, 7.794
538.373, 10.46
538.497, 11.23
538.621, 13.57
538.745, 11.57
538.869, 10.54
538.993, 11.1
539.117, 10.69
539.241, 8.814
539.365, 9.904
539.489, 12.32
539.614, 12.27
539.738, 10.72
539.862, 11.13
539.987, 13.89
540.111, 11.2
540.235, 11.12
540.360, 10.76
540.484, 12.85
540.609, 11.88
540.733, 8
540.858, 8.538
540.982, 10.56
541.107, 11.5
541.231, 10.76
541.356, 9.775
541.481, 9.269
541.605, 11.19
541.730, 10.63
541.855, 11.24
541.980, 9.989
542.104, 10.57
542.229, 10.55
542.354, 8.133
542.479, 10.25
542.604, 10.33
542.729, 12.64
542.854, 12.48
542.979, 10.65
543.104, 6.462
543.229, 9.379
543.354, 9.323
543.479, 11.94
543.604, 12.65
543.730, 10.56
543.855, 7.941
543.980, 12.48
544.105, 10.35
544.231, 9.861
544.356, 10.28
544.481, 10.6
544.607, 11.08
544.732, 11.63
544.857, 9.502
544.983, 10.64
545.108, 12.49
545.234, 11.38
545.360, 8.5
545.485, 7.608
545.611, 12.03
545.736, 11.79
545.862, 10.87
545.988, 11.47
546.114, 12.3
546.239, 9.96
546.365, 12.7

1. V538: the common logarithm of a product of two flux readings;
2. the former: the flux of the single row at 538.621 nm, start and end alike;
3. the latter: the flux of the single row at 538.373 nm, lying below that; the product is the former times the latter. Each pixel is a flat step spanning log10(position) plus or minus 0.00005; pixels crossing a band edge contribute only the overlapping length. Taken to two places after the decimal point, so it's 2.15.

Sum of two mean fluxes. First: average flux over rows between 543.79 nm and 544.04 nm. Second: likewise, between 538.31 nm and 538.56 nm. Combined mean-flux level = 21.1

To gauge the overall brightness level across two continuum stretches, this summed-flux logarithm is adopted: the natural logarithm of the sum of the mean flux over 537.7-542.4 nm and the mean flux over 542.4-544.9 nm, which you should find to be 3.04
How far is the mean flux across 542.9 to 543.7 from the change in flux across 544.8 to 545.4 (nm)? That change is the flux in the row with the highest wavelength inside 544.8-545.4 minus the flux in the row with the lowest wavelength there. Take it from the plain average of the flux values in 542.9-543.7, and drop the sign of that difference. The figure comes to 11.1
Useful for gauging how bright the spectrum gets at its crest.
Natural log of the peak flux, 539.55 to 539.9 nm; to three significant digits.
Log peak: 2.51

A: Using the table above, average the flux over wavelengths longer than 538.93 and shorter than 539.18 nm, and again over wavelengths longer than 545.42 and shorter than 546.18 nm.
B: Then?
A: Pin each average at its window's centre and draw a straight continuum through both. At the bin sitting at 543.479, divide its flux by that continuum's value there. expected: 1.09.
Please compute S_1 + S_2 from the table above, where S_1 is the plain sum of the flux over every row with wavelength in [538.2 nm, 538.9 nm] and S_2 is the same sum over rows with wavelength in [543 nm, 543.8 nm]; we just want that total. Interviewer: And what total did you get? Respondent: 125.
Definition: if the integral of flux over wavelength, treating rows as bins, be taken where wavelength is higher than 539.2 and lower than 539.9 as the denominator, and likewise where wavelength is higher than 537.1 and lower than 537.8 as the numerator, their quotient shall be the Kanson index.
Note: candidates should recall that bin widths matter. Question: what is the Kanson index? 0.96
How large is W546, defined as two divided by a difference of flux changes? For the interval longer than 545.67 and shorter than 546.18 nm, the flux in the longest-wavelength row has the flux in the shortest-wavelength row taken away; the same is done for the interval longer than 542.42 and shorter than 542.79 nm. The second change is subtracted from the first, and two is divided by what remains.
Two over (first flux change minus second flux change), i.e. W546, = -1.1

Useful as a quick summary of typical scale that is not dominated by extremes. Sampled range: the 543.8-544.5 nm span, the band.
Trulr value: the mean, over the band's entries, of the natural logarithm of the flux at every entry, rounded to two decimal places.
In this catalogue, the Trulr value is 2.32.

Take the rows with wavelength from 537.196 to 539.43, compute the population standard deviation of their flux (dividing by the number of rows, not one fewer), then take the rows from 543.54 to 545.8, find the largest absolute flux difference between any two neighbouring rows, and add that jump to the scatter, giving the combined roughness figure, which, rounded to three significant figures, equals 6.21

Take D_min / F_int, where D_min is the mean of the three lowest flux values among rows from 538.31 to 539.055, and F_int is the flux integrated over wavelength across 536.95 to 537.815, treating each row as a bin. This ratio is 1.1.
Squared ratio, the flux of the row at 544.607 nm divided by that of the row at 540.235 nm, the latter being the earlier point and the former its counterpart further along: 1.0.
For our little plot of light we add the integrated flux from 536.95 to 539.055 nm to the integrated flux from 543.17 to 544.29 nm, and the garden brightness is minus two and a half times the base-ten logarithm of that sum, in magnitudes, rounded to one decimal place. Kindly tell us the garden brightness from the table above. -3.8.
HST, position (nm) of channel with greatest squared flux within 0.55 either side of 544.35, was 543.980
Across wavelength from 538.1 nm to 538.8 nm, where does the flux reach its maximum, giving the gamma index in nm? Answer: 538.621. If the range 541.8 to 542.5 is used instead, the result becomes 541.855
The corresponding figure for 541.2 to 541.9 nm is 541.855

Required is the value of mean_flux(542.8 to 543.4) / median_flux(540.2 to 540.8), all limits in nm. 0.87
